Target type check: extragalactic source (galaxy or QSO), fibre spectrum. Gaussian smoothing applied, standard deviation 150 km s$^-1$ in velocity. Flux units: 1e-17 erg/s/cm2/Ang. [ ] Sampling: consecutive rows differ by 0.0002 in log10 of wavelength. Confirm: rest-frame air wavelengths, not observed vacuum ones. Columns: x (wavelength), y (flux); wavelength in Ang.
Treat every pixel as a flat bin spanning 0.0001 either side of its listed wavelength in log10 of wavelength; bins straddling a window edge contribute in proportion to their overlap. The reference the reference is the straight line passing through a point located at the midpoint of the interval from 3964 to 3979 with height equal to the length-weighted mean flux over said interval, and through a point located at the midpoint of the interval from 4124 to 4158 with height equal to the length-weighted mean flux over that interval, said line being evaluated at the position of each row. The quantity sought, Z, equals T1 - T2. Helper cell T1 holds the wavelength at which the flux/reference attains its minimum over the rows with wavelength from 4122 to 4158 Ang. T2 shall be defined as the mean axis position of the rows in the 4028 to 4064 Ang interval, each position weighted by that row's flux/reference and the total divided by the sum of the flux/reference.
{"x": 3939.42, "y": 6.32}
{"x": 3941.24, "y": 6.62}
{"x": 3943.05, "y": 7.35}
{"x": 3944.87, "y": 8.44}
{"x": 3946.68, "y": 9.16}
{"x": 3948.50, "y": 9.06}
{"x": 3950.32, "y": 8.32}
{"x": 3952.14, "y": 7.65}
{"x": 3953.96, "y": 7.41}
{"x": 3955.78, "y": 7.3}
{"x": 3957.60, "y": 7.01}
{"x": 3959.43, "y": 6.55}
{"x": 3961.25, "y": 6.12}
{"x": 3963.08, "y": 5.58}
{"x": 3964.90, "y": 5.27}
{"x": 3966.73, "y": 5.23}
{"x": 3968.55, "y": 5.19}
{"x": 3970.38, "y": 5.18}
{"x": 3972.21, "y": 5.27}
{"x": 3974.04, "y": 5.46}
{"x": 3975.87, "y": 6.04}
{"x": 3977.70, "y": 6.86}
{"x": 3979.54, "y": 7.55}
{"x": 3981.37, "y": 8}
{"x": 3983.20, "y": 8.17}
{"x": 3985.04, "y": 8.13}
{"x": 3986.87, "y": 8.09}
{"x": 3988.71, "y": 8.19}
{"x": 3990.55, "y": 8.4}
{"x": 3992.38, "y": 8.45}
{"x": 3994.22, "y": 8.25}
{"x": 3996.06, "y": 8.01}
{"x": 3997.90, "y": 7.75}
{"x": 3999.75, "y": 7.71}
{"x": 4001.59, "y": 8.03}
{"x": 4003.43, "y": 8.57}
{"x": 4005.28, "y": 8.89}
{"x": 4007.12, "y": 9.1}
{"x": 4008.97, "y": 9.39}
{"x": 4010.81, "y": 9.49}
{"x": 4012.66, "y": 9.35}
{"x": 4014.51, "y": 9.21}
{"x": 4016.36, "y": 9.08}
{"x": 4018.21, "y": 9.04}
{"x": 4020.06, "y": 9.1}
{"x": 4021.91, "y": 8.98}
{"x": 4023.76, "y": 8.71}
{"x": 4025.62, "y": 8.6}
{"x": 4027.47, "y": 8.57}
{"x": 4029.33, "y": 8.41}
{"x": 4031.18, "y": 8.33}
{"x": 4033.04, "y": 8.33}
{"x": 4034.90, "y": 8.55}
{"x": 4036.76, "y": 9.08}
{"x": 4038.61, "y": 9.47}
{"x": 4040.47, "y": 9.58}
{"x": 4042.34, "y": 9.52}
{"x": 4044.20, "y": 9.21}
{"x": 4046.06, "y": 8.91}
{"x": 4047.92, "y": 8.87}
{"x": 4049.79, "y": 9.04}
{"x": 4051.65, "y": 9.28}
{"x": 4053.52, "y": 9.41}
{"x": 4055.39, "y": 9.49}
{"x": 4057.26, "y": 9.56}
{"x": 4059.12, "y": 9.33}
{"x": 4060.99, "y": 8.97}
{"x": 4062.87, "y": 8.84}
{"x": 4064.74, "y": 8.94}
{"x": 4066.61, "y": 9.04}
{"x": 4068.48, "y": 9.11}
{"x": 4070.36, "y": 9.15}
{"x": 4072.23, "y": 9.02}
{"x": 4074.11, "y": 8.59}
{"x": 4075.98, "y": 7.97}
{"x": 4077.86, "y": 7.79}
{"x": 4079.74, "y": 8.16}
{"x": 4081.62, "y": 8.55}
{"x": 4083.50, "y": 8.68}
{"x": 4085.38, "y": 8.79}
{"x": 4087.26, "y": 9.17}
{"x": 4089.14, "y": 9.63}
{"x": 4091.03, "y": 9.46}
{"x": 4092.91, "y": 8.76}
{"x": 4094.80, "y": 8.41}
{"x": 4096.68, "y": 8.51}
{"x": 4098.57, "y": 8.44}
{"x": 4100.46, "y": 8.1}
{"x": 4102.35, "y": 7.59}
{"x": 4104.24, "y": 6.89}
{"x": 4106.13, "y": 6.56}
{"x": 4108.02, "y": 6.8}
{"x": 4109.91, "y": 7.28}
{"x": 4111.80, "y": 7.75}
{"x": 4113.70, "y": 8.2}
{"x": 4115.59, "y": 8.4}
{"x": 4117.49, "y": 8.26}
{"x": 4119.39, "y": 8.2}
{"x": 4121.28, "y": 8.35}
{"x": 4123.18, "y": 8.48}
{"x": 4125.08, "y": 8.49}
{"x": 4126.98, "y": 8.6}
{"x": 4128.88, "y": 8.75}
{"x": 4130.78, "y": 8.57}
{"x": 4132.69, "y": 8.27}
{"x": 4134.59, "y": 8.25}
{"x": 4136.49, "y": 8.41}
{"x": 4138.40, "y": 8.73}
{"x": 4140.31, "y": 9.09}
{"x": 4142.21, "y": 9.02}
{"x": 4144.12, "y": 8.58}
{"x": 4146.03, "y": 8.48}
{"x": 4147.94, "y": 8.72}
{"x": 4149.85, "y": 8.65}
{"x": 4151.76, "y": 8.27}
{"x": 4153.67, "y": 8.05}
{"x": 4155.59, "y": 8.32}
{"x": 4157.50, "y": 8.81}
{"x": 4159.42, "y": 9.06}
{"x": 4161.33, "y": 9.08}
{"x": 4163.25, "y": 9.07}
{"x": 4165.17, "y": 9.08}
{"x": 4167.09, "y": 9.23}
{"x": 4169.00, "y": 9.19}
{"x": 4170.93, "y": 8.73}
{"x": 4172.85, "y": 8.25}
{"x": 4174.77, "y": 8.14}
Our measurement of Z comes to 107.6 Ang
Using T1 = 4153.67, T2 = 4046.1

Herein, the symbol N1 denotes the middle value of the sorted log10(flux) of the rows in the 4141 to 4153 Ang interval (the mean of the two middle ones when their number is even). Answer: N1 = 0.94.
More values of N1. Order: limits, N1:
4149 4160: 0.93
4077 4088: 0.94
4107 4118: 0.90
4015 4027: 0.95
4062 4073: 0.96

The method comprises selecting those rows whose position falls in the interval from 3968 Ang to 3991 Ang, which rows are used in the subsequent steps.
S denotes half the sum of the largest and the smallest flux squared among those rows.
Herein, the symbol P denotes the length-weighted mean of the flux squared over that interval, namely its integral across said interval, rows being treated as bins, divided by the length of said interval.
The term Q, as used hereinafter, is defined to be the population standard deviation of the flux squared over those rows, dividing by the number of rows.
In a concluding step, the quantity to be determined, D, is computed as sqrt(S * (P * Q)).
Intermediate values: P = 50.1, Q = 17.3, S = 49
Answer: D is 206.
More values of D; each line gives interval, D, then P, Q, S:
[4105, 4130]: 200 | 64.6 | 10.3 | 60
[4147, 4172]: 192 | 77.3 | 6.3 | 75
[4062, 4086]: 198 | 75.2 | 7.2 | 72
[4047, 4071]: 173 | 83.9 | 4.2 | 85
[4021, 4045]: 224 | 78.9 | 7.9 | 81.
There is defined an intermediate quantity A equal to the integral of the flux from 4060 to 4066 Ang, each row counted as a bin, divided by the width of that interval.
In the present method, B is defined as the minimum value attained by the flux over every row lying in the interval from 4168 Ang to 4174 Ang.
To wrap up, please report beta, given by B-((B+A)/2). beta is -0.33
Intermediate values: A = 8.9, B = 8.25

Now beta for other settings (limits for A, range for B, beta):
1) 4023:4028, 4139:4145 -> -0.02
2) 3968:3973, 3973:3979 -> 0.12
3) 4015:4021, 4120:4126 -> -0.37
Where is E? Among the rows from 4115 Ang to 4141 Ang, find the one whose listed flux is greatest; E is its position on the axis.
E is 4140.31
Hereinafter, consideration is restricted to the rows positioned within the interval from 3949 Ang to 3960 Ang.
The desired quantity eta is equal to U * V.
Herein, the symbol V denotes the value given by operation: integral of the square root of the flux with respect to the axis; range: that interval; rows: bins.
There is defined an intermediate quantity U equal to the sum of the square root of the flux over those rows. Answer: 489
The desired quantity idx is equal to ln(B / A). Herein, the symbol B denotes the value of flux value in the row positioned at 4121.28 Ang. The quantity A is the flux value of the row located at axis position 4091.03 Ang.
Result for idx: -0.12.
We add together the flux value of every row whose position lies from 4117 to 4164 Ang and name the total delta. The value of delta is 215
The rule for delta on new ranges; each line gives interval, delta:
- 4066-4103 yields 173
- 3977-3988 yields 47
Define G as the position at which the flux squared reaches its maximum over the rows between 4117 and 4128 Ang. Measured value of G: 4126.98 Ang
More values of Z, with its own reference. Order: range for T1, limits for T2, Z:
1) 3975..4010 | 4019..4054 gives -60.9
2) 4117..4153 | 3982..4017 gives 151.8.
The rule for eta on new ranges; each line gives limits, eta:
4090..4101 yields 569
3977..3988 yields 515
